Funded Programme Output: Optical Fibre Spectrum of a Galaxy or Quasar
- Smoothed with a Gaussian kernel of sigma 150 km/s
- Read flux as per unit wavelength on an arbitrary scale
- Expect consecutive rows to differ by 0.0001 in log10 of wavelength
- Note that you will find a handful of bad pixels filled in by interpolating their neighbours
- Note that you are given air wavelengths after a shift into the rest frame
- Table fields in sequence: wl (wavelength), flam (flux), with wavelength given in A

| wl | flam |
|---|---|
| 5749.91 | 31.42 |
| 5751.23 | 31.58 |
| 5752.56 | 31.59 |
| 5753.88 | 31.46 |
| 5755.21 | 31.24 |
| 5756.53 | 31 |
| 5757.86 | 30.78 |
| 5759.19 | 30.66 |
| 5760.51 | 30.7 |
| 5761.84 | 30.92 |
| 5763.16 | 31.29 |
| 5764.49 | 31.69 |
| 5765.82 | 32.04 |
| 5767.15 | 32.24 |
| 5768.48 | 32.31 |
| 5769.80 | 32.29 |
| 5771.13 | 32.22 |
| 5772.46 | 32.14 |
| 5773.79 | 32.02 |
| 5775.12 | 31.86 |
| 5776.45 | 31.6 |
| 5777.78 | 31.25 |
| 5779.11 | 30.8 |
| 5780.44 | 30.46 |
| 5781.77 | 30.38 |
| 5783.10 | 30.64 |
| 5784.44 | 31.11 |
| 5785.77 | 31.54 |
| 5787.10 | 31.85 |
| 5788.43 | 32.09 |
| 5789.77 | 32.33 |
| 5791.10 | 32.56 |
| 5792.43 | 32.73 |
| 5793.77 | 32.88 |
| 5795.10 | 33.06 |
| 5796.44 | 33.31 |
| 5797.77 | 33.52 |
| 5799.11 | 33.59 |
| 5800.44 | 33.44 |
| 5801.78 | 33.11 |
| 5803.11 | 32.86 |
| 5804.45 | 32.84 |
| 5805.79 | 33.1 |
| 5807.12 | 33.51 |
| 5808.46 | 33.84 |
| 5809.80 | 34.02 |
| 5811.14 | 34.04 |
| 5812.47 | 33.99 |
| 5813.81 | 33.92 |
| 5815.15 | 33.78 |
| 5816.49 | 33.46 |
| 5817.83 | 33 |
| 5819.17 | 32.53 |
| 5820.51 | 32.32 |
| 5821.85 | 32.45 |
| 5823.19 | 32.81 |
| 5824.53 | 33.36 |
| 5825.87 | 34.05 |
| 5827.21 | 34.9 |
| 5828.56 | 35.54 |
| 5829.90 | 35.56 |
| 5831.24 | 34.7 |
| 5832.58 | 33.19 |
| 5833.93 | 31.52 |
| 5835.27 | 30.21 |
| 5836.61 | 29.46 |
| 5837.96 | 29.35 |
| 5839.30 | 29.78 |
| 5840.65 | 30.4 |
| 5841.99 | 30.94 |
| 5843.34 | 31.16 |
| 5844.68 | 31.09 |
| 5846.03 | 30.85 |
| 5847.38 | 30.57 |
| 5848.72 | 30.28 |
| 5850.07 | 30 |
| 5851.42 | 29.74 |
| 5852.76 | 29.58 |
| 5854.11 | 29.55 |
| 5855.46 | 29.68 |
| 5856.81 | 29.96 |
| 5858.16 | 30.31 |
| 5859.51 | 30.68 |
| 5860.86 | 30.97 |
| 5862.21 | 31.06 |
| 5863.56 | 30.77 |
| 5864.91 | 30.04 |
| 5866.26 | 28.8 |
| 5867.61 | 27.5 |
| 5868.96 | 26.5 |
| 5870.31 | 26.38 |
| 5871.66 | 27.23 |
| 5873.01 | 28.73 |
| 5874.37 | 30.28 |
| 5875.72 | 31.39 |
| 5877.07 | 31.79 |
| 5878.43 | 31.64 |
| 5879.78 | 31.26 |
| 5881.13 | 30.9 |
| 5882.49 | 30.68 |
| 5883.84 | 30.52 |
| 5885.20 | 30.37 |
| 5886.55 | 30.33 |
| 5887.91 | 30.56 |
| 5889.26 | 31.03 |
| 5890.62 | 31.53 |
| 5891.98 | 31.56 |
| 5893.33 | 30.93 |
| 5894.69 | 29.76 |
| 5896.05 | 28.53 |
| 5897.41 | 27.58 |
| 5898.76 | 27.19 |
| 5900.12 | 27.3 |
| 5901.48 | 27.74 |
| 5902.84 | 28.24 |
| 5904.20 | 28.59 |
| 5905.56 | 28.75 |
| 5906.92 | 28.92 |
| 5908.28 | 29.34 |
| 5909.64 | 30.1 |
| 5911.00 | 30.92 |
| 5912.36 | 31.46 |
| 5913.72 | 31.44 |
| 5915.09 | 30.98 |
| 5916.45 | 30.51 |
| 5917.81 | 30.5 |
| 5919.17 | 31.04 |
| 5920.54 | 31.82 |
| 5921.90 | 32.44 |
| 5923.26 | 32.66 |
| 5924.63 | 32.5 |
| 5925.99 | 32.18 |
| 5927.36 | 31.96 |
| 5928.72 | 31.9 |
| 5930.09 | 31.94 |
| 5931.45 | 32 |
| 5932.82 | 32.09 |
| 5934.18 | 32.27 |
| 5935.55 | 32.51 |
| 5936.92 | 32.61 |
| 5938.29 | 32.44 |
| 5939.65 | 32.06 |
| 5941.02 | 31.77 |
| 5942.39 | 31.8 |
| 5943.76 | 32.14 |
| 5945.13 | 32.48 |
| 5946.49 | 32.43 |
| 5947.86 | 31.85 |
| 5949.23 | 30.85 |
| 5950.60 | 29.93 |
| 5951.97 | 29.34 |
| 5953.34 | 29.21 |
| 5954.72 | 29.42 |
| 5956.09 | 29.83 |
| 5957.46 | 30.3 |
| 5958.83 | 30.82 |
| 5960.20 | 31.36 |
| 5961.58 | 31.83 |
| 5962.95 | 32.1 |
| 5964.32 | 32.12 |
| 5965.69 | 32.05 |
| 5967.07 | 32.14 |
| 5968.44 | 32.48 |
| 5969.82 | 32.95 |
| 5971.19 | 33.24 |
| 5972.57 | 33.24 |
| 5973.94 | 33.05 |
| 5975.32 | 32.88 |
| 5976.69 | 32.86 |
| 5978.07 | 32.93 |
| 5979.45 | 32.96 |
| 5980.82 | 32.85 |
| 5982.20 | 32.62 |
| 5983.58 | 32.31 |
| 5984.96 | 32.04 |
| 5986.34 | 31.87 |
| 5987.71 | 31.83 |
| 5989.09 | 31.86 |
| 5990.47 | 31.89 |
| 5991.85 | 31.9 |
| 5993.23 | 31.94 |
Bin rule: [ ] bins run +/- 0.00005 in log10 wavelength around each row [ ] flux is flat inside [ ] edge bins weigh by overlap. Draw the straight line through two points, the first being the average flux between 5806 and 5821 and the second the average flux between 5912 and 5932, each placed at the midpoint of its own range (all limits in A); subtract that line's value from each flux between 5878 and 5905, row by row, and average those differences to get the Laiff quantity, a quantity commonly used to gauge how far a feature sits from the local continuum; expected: -2.4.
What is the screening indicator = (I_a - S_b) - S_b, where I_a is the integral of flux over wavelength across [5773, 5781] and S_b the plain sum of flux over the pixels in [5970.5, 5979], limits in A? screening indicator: -146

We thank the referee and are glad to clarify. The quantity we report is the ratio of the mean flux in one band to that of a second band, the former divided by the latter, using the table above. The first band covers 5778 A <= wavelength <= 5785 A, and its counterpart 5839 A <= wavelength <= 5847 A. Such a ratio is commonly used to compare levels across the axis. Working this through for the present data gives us 1.00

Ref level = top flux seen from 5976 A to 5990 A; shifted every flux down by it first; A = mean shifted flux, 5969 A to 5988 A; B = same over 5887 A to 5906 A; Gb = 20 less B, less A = 24.0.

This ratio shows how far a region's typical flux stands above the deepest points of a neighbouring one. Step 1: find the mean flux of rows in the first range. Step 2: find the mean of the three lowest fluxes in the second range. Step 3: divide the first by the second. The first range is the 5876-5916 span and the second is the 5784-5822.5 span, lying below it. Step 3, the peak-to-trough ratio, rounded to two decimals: 0.95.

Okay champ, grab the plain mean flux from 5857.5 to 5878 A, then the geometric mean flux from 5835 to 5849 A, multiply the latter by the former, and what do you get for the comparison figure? 896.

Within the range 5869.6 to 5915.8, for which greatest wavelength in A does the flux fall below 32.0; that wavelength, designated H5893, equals 5915.09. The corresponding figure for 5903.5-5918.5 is 5917.81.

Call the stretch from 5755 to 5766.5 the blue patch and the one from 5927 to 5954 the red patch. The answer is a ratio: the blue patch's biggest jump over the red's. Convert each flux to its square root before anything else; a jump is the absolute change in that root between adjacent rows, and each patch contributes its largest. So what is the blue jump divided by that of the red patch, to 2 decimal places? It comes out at 0.40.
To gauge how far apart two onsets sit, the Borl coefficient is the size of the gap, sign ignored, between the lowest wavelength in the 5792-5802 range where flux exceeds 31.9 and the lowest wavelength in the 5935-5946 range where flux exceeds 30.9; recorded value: 143.1 A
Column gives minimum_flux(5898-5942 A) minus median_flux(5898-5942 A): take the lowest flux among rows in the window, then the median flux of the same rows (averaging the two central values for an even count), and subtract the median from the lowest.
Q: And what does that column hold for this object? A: -4.4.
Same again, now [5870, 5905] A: -4.0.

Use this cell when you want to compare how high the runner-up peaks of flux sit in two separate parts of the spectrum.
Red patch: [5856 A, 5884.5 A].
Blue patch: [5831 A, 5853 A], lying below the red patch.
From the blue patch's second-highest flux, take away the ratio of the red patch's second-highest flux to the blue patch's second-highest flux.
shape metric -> 32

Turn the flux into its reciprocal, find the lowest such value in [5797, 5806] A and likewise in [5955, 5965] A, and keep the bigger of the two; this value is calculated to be 0.0311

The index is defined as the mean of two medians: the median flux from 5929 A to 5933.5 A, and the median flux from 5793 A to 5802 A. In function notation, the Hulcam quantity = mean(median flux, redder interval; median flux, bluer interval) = 32.7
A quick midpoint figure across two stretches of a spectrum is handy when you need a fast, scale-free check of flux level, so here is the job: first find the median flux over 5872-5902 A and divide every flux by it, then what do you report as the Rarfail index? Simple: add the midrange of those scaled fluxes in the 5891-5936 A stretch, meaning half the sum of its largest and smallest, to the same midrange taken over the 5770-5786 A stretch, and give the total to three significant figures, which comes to 2.00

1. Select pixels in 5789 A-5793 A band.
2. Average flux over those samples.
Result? 32.5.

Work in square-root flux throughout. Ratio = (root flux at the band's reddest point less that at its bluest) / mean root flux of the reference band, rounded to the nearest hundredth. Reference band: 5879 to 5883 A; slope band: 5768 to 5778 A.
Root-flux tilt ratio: -0.02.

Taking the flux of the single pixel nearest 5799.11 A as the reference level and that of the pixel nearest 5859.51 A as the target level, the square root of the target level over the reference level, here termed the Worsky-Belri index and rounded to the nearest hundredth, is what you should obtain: 0.96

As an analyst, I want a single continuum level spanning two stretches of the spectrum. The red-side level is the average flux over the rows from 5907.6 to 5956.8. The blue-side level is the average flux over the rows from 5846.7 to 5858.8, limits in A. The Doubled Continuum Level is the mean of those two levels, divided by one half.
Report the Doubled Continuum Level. 61.4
